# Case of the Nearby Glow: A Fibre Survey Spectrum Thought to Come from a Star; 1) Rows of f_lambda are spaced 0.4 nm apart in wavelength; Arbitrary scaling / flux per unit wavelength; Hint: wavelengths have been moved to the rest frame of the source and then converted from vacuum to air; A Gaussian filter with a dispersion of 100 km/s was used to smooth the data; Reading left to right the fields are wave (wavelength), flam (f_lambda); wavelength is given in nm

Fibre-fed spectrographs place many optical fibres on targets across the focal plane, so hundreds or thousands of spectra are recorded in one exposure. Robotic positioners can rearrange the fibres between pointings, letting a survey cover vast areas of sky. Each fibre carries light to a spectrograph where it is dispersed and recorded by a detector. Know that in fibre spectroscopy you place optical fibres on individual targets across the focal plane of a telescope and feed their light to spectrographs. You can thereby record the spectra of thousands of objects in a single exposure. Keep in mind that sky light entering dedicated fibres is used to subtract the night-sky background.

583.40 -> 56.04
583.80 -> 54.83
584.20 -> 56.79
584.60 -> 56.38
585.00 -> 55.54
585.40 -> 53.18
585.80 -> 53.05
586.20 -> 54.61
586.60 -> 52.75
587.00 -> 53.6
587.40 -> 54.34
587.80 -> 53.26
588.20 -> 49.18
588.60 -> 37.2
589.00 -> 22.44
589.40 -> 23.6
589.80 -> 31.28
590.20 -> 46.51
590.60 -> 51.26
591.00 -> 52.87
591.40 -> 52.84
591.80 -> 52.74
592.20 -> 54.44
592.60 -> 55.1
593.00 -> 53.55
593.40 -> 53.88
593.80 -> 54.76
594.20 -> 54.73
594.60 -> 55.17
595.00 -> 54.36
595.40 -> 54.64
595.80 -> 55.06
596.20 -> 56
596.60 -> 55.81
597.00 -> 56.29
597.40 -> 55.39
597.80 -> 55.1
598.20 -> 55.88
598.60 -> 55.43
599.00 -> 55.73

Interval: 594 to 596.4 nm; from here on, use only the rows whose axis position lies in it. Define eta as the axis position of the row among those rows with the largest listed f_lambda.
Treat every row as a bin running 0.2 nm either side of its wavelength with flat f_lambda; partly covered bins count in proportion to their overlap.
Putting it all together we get 596.20 nm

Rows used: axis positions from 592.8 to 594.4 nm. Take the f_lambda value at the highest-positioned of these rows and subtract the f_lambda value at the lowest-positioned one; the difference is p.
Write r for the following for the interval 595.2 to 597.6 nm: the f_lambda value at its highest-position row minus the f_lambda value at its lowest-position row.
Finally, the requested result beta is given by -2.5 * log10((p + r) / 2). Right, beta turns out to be 0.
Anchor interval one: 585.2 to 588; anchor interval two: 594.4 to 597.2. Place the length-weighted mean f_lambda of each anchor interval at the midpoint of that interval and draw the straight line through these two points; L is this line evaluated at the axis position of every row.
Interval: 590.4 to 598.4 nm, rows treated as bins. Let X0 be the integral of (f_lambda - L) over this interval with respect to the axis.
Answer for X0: -5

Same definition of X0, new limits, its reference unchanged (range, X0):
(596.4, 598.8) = 0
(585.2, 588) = 0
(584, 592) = -45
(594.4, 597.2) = 0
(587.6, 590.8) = -47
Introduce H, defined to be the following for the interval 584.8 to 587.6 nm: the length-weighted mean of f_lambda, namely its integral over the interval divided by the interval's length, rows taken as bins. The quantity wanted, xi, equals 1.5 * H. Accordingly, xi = 81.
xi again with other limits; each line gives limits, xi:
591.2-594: 81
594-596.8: 83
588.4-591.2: 57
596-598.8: 84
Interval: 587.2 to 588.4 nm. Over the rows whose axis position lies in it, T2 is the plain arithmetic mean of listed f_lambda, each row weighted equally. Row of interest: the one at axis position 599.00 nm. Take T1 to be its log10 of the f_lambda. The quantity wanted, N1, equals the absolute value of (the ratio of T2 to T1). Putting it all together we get 29.9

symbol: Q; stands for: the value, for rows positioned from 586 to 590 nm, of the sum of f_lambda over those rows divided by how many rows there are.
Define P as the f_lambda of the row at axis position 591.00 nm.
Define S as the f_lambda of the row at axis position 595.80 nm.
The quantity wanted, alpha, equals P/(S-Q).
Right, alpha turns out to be 4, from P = 52.87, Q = 43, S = 55.06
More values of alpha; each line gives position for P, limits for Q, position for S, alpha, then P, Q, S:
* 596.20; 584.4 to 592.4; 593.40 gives 10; 56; 48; 53.88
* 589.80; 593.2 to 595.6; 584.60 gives 17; 31.28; 55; 56.38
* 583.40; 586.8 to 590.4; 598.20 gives 4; 56.04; 41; 55.88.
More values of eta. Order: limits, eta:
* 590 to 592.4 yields 592.20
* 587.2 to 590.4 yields 587.40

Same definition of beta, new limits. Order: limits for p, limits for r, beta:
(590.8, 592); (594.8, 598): 1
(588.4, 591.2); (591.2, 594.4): -2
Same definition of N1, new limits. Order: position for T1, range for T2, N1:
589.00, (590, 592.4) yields 38.3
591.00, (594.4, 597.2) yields 32.1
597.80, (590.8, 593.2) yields 30.8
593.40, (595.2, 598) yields 32.0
